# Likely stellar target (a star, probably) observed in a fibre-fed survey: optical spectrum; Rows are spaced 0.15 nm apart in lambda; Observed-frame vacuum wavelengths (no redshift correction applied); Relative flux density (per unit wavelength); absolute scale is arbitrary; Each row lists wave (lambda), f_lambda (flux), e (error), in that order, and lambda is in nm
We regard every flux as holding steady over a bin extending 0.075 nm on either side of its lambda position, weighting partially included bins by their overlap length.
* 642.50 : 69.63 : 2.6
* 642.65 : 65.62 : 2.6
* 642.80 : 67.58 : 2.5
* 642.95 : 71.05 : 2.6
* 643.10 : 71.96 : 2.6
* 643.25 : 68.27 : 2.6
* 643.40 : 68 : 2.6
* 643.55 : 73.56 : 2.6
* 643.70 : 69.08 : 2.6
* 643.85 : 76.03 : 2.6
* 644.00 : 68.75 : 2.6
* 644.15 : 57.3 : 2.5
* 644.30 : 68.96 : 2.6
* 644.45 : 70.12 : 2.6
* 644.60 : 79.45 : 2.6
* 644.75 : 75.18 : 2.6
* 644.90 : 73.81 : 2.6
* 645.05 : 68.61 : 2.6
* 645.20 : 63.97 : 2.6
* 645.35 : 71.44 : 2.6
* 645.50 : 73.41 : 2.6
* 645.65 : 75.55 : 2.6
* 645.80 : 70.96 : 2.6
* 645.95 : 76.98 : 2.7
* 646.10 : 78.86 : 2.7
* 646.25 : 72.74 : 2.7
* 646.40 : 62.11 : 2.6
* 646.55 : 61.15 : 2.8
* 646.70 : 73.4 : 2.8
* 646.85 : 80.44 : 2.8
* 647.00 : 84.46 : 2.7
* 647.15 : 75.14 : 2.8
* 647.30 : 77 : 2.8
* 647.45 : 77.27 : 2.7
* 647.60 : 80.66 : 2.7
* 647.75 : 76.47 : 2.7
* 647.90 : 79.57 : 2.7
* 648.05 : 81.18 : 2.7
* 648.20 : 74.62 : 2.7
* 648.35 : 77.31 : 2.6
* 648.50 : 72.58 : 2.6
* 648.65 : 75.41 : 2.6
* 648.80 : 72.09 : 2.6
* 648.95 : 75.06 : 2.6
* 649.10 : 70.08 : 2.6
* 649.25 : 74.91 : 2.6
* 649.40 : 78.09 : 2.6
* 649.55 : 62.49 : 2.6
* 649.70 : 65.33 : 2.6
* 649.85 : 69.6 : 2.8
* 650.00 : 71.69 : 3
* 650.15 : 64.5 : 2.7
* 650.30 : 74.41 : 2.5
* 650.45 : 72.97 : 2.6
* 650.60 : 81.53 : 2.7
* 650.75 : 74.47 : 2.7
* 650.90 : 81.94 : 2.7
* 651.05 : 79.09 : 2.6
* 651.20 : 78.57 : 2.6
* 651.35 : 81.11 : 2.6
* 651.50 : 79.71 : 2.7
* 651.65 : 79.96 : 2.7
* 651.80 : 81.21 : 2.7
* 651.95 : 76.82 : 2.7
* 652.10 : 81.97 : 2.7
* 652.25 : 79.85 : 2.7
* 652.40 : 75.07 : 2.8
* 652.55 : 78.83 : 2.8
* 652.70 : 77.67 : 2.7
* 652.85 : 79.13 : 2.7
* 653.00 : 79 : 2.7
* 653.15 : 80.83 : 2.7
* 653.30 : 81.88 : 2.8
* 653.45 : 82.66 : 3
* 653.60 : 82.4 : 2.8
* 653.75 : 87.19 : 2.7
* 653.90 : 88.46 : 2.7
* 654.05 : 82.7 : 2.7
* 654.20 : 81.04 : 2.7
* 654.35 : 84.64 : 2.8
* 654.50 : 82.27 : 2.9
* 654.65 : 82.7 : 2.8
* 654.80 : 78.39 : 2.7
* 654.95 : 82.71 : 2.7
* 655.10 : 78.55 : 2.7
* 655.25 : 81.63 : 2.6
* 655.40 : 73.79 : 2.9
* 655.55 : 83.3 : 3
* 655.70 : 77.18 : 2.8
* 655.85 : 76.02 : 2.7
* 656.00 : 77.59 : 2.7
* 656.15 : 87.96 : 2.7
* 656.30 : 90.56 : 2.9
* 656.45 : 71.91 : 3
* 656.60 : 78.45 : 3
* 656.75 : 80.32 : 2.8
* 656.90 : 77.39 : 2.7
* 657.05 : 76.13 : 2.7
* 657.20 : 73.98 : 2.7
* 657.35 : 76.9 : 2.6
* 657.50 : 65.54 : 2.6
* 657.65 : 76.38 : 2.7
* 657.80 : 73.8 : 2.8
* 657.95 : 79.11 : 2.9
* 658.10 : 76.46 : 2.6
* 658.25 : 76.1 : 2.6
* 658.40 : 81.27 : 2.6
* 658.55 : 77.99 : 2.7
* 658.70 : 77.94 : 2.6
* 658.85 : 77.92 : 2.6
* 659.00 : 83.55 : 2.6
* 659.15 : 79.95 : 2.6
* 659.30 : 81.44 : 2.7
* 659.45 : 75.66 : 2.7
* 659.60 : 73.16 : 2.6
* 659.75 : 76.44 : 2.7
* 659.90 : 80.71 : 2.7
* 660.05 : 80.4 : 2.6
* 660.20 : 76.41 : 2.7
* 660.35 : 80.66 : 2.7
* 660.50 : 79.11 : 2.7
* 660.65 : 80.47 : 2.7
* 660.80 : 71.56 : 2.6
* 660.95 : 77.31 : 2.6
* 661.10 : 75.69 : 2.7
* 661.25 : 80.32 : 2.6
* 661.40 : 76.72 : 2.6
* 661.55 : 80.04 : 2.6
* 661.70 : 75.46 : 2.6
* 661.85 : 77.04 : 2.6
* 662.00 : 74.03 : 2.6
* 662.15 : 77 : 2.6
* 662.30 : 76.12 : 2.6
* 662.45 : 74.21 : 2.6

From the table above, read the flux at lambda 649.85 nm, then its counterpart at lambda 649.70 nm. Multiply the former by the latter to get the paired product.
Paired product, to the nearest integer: 4547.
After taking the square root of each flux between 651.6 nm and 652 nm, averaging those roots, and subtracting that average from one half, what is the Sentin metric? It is -8.41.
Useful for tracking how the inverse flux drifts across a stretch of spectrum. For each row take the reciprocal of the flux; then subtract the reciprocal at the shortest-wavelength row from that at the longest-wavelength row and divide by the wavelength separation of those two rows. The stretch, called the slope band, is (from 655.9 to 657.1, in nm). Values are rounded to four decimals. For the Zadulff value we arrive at 0.0002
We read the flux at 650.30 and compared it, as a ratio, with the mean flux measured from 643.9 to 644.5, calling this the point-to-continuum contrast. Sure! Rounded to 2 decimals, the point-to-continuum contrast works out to 1.12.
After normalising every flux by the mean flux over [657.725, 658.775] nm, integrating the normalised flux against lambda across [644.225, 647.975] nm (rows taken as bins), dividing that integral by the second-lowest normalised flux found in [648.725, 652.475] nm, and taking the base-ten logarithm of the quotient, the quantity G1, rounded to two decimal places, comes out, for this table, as 0.63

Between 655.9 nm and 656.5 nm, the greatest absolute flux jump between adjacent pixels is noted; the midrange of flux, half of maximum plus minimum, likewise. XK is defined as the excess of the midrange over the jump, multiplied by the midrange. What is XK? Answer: 5084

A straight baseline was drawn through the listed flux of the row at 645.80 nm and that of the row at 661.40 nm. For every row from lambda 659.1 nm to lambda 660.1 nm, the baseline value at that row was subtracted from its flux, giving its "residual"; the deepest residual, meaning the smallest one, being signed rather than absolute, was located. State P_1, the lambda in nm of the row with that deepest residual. 659.60 nm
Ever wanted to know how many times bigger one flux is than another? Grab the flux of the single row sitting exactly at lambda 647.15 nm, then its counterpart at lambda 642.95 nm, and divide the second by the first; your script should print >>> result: 0.95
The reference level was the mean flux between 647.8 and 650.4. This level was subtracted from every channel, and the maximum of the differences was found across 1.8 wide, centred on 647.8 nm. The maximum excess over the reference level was 12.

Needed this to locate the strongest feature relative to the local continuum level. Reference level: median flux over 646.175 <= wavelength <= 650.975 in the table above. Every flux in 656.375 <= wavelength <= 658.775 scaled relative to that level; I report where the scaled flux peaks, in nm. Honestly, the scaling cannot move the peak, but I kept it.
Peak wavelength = 658.40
